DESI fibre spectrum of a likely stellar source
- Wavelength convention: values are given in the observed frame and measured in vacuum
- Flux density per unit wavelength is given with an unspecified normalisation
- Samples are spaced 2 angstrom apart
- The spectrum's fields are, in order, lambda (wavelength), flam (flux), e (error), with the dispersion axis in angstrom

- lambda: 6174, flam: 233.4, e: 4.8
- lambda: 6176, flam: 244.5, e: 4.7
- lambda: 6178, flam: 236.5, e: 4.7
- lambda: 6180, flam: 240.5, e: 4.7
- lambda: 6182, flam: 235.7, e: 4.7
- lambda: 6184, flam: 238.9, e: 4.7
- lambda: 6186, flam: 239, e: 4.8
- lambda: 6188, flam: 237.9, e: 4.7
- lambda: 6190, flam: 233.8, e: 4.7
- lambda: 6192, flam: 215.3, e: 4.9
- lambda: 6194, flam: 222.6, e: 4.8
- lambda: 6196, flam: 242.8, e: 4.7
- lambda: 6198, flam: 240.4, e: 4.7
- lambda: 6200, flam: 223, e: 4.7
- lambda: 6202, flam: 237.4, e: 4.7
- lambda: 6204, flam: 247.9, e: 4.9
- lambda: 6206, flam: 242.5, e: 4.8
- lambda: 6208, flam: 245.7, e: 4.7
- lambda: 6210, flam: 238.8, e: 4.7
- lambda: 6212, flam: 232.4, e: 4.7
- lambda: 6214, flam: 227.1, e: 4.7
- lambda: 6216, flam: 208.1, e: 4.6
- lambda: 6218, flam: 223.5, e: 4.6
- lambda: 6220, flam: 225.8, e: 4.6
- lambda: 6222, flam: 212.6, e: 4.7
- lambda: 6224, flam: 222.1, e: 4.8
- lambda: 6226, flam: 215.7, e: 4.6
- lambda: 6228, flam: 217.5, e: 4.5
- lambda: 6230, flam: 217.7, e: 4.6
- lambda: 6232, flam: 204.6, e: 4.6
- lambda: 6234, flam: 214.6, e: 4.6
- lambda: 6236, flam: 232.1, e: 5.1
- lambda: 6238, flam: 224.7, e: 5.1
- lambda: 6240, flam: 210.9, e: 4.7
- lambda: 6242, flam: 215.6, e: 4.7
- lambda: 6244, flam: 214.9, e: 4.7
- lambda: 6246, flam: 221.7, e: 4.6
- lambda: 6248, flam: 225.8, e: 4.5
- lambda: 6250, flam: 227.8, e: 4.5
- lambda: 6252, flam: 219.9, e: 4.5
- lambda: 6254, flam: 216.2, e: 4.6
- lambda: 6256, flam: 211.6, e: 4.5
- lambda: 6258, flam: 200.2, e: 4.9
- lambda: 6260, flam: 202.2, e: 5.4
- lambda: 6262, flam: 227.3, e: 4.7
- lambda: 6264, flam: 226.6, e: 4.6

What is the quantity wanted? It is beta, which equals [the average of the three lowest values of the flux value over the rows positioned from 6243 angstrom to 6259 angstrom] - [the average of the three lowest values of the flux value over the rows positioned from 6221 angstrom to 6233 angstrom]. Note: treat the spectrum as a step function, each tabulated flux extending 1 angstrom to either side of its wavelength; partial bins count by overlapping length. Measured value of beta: -2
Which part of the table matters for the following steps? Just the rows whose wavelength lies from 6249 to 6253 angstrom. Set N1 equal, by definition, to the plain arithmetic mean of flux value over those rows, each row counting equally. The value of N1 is 224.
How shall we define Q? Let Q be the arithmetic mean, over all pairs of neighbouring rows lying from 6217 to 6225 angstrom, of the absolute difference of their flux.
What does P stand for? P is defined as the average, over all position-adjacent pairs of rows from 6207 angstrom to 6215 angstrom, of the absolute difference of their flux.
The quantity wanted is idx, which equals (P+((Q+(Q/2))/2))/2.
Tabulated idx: 6.2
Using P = 6.2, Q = 8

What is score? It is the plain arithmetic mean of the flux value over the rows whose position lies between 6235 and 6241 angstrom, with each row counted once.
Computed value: 223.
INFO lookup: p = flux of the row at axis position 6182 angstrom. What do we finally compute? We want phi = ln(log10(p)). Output 0.864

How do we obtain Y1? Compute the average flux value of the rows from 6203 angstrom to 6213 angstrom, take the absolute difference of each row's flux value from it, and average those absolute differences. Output 4.7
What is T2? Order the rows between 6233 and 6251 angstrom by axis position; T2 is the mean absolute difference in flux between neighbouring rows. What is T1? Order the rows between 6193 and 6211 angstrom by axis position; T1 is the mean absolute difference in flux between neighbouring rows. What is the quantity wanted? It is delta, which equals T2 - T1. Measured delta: -2.9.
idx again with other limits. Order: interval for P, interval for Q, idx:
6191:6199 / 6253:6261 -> 7.2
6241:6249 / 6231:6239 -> 6.3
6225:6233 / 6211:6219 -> 7.5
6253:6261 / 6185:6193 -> 6.0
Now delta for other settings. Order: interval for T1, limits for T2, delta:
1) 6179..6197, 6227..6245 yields 1.0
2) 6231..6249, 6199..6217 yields 0.8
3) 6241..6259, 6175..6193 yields 0.3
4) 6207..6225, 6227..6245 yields -1.3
